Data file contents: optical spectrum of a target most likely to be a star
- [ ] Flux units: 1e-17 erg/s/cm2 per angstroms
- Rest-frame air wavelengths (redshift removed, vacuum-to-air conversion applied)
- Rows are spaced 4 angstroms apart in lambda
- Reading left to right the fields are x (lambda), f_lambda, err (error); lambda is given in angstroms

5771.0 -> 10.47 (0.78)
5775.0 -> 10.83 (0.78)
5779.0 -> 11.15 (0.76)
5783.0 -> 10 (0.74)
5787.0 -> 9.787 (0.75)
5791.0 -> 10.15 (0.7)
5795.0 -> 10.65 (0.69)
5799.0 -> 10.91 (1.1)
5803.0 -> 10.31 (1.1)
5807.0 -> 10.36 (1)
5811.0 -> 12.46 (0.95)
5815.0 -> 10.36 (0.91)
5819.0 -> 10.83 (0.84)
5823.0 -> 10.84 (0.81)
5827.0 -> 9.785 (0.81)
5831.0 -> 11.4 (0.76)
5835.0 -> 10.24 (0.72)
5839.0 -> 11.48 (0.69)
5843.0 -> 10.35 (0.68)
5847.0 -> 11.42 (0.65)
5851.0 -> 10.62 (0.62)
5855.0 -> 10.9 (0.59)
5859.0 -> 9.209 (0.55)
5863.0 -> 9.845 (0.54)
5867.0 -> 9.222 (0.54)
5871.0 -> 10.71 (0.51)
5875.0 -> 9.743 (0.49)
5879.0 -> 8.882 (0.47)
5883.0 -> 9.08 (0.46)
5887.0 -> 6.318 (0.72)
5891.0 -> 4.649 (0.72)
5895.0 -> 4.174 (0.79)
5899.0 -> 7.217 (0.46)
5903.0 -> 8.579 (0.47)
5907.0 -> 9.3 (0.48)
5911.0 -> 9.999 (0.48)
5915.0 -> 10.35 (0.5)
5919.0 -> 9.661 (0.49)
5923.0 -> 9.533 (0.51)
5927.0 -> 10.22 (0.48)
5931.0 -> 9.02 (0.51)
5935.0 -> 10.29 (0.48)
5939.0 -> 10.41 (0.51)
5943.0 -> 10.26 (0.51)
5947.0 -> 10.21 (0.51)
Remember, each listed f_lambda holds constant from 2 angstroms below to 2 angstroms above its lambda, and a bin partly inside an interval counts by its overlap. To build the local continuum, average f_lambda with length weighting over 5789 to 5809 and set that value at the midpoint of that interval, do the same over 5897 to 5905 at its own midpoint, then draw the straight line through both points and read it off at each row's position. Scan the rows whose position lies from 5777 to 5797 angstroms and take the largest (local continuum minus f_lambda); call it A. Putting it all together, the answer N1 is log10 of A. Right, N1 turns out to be 0.0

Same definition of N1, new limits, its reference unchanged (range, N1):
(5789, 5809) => -0.3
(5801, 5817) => -1.2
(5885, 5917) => 0.6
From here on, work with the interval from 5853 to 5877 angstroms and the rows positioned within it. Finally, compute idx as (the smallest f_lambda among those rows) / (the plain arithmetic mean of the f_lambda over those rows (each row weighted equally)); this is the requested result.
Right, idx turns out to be 0.93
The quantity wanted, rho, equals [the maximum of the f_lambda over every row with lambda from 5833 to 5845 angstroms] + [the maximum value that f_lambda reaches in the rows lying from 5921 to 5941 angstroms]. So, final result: 21.9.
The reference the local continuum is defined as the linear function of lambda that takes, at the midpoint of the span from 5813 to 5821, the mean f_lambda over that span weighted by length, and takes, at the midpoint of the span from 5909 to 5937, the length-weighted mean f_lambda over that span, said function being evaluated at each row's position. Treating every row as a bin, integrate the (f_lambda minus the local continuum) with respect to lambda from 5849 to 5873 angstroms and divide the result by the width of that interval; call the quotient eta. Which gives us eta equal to -0.2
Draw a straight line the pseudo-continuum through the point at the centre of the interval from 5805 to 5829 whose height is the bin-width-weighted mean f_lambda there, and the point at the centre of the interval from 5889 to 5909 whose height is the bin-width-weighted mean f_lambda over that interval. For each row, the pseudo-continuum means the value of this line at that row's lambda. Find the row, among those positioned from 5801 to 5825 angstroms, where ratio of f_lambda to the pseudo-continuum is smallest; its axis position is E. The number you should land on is 5803.0 angstroms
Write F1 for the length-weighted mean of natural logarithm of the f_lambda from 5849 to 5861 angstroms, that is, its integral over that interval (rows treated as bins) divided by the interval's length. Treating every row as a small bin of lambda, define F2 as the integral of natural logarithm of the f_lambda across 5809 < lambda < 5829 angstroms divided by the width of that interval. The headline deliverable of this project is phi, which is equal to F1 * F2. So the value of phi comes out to 5.5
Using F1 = 2.32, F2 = 2.38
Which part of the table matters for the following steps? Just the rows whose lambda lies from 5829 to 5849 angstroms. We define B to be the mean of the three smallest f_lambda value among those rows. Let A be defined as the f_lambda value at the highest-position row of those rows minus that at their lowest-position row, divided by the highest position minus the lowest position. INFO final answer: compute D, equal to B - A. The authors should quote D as 10.7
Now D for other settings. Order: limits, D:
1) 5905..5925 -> 9.5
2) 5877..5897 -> 5.3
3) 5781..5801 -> 9.9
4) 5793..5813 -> 10.3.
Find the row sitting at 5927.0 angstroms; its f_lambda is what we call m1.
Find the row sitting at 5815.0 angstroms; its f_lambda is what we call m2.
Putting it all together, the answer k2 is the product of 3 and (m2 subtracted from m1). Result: -0.4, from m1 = 10.22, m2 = 10.36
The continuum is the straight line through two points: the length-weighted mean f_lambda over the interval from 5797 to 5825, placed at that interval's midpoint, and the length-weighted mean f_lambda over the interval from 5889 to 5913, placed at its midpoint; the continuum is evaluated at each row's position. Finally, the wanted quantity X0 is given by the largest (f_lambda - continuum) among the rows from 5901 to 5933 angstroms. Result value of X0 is 3.9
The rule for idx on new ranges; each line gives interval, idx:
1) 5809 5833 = 0.89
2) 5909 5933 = 0.92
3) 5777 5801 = 0.94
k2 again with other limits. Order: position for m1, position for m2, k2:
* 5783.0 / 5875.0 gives 0.8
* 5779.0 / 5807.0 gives 2.4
